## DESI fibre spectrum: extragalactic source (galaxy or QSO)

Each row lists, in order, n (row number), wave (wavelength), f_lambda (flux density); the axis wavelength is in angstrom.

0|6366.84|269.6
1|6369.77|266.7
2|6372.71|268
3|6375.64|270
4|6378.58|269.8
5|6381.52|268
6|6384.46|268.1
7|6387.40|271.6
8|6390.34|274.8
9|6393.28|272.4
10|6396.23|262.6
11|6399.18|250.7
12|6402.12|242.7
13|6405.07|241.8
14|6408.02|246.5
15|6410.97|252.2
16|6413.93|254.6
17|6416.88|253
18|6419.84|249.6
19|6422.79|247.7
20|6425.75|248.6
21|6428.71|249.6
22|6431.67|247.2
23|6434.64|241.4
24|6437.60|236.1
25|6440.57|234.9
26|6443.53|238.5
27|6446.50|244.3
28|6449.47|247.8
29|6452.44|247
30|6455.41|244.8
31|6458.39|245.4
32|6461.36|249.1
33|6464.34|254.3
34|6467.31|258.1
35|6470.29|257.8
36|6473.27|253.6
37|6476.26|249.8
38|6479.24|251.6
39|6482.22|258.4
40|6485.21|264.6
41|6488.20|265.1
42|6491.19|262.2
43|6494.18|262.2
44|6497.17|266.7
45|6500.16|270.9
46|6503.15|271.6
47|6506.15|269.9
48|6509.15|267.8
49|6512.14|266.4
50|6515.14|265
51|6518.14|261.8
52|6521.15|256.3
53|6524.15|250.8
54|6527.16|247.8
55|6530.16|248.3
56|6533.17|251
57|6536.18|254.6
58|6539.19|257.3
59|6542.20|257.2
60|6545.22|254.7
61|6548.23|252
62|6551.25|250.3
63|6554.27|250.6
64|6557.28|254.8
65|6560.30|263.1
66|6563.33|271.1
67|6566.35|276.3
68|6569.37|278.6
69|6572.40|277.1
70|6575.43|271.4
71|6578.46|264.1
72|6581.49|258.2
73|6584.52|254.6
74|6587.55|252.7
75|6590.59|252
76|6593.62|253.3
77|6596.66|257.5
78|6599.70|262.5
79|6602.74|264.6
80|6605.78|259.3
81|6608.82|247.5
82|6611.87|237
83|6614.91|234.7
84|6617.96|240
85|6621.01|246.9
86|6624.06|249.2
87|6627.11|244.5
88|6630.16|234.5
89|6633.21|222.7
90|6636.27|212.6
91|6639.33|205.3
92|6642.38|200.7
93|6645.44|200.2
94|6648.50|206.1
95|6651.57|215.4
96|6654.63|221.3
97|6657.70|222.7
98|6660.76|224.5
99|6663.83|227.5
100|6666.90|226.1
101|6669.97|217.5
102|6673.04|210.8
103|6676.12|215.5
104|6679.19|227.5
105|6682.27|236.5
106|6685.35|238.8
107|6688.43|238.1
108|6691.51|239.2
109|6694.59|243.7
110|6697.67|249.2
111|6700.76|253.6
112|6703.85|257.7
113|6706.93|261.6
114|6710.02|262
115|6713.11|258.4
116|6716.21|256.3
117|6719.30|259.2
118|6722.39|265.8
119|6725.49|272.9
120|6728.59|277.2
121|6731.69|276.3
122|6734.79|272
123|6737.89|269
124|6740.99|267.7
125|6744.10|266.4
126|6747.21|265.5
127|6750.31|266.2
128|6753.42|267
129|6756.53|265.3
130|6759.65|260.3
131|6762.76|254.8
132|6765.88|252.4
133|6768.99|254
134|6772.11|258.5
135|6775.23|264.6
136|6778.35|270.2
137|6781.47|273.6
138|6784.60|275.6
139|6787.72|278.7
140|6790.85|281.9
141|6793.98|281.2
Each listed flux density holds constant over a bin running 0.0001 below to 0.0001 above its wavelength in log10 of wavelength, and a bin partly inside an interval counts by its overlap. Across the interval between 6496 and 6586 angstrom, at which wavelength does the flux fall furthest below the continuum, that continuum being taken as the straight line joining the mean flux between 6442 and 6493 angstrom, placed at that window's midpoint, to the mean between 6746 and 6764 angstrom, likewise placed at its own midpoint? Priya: 6527.16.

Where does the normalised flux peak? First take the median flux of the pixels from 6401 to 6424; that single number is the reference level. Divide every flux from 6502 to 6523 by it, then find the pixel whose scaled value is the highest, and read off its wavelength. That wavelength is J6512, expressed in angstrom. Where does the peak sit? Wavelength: 6503.15 angstrom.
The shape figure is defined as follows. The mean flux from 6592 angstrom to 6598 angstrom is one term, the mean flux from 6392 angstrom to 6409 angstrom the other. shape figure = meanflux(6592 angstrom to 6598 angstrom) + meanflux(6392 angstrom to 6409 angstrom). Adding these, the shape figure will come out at 508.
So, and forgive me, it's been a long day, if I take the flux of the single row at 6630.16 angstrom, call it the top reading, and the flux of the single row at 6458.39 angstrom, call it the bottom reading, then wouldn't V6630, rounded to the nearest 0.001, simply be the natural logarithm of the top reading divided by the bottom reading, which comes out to -0.045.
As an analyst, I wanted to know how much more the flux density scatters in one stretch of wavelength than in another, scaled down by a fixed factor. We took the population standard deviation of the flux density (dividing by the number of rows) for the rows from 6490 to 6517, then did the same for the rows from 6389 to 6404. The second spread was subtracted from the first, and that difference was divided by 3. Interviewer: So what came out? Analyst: -3.0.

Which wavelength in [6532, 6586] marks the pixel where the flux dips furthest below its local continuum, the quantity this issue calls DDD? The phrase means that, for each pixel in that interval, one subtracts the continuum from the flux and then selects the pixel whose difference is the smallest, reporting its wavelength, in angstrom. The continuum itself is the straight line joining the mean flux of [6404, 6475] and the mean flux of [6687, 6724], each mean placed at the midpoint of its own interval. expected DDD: 6551.25 angstrom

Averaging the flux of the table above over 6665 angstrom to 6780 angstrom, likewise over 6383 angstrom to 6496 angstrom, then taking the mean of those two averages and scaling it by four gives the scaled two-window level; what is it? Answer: 1013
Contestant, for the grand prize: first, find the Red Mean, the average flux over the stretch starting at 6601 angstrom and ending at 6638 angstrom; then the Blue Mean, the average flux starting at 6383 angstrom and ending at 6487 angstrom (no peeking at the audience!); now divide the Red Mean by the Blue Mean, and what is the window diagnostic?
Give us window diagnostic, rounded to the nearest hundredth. 0.96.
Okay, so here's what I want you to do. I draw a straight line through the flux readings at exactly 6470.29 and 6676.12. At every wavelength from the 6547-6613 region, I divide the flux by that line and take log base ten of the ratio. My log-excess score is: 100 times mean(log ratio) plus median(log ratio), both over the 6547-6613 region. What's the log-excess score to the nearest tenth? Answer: 4.3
